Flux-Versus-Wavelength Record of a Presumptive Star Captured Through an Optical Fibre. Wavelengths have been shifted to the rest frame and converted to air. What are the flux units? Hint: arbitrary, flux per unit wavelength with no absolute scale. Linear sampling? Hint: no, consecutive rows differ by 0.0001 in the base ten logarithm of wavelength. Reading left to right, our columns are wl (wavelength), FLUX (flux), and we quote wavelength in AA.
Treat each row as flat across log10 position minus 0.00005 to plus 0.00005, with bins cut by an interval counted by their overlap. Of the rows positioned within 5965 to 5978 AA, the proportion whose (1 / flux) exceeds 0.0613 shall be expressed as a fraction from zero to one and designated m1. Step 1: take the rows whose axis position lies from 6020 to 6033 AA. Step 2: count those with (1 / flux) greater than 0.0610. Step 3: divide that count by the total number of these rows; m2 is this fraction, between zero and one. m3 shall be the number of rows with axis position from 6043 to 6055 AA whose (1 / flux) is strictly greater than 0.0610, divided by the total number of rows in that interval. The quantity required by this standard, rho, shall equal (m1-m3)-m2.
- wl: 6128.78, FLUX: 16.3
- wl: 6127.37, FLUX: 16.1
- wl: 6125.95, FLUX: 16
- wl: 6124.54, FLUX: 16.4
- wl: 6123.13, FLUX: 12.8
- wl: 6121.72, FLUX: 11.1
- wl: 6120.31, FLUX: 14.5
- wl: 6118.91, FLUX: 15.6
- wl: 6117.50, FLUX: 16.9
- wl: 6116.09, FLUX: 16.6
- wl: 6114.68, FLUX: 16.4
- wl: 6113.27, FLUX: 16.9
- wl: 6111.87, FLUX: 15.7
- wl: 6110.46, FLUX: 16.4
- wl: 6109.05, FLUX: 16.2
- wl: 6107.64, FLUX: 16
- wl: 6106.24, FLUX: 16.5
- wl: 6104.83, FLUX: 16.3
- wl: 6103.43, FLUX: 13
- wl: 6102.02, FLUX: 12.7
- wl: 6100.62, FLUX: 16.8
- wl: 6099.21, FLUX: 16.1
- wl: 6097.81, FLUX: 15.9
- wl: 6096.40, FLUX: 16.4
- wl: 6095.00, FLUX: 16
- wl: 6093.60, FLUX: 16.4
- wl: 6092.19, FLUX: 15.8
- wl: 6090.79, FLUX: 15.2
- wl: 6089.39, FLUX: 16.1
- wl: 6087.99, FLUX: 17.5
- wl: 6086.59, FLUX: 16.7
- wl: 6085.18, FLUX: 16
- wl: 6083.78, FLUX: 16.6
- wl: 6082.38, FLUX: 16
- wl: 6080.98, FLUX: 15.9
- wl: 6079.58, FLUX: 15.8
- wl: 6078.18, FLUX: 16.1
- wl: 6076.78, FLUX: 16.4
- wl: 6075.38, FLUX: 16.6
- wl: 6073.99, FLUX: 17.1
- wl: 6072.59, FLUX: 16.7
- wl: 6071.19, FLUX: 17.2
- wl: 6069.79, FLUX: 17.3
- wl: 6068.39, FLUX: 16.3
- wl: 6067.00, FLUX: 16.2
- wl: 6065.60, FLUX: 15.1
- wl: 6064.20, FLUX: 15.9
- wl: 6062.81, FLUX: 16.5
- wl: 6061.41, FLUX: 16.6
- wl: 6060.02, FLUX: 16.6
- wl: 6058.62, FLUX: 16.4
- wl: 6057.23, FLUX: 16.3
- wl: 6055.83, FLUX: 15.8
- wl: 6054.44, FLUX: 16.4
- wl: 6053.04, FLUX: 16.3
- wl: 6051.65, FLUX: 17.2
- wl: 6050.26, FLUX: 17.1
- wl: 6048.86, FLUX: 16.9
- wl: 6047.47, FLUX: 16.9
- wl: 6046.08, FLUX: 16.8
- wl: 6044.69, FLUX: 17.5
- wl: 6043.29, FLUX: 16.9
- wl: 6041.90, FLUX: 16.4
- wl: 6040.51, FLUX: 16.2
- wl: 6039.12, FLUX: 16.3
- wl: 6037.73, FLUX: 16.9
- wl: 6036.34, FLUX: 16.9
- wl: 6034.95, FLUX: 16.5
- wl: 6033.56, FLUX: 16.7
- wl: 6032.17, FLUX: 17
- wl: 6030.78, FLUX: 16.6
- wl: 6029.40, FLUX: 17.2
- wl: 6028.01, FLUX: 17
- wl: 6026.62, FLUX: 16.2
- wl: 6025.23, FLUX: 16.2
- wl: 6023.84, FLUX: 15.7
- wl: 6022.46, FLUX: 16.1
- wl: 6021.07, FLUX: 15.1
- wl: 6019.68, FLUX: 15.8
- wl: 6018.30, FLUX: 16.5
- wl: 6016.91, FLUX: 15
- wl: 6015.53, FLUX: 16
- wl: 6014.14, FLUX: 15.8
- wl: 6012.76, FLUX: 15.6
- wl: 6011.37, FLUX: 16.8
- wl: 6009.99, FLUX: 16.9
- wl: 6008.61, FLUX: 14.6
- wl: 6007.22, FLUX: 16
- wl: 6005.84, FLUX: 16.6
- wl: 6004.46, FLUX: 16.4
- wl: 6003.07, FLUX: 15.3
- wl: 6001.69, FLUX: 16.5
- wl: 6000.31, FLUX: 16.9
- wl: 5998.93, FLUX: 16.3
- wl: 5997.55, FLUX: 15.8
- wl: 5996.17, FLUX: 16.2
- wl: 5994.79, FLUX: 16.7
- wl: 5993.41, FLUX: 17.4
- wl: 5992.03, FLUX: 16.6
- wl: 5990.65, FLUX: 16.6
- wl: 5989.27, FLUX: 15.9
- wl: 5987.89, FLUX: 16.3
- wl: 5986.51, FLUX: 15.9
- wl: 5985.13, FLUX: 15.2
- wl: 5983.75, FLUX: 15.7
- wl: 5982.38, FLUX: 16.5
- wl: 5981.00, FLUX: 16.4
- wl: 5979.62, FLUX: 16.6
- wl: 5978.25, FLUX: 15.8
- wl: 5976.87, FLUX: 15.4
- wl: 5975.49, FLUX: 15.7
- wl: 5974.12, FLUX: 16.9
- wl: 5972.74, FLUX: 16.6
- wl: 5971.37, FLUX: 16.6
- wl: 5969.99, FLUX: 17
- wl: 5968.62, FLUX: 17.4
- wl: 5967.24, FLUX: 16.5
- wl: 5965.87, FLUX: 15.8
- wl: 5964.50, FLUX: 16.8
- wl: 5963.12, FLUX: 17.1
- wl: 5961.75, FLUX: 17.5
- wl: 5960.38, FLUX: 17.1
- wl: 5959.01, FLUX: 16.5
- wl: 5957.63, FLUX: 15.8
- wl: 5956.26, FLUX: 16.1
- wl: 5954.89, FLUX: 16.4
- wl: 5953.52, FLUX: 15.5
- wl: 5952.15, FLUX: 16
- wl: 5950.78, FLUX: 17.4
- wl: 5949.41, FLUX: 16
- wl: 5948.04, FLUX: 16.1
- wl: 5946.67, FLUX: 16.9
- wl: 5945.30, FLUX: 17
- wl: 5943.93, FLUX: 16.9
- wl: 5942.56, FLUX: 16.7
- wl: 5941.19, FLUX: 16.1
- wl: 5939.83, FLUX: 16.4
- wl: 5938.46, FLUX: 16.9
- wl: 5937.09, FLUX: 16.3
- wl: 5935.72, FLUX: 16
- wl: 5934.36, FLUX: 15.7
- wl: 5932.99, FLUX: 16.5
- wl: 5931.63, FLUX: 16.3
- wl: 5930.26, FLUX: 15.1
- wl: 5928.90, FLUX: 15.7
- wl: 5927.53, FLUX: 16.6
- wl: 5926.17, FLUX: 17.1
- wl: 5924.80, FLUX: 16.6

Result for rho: -0.33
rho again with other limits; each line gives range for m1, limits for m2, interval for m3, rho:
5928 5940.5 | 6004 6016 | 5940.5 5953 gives -0.33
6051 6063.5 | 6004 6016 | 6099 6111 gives -0.89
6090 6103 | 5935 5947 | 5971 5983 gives 0.00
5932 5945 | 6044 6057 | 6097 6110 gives -0.56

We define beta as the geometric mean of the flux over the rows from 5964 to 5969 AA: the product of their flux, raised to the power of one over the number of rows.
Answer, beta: 16.6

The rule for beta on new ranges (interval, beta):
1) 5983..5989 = 15.8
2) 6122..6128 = 15.2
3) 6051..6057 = 16.4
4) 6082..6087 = 16.3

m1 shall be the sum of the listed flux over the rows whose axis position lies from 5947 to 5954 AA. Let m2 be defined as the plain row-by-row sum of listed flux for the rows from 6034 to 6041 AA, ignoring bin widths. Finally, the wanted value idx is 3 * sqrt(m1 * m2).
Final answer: 246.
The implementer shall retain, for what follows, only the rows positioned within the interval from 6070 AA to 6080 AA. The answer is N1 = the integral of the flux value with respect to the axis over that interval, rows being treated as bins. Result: 166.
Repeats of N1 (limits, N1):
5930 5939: 145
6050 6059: 148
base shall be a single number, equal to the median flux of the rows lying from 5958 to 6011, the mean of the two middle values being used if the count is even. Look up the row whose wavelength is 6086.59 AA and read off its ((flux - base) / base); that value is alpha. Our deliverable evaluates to 0.01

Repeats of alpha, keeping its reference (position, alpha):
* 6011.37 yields 0.02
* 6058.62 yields -0.01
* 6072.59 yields 0.01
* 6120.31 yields -0.12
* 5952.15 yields -0.03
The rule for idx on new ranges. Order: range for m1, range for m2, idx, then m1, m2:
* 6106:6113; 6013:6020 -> 240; 80.8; 79.1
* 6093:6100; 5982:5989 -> 241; 80.8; 79.6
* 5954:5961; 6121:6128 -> 231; 81.9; 72.4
